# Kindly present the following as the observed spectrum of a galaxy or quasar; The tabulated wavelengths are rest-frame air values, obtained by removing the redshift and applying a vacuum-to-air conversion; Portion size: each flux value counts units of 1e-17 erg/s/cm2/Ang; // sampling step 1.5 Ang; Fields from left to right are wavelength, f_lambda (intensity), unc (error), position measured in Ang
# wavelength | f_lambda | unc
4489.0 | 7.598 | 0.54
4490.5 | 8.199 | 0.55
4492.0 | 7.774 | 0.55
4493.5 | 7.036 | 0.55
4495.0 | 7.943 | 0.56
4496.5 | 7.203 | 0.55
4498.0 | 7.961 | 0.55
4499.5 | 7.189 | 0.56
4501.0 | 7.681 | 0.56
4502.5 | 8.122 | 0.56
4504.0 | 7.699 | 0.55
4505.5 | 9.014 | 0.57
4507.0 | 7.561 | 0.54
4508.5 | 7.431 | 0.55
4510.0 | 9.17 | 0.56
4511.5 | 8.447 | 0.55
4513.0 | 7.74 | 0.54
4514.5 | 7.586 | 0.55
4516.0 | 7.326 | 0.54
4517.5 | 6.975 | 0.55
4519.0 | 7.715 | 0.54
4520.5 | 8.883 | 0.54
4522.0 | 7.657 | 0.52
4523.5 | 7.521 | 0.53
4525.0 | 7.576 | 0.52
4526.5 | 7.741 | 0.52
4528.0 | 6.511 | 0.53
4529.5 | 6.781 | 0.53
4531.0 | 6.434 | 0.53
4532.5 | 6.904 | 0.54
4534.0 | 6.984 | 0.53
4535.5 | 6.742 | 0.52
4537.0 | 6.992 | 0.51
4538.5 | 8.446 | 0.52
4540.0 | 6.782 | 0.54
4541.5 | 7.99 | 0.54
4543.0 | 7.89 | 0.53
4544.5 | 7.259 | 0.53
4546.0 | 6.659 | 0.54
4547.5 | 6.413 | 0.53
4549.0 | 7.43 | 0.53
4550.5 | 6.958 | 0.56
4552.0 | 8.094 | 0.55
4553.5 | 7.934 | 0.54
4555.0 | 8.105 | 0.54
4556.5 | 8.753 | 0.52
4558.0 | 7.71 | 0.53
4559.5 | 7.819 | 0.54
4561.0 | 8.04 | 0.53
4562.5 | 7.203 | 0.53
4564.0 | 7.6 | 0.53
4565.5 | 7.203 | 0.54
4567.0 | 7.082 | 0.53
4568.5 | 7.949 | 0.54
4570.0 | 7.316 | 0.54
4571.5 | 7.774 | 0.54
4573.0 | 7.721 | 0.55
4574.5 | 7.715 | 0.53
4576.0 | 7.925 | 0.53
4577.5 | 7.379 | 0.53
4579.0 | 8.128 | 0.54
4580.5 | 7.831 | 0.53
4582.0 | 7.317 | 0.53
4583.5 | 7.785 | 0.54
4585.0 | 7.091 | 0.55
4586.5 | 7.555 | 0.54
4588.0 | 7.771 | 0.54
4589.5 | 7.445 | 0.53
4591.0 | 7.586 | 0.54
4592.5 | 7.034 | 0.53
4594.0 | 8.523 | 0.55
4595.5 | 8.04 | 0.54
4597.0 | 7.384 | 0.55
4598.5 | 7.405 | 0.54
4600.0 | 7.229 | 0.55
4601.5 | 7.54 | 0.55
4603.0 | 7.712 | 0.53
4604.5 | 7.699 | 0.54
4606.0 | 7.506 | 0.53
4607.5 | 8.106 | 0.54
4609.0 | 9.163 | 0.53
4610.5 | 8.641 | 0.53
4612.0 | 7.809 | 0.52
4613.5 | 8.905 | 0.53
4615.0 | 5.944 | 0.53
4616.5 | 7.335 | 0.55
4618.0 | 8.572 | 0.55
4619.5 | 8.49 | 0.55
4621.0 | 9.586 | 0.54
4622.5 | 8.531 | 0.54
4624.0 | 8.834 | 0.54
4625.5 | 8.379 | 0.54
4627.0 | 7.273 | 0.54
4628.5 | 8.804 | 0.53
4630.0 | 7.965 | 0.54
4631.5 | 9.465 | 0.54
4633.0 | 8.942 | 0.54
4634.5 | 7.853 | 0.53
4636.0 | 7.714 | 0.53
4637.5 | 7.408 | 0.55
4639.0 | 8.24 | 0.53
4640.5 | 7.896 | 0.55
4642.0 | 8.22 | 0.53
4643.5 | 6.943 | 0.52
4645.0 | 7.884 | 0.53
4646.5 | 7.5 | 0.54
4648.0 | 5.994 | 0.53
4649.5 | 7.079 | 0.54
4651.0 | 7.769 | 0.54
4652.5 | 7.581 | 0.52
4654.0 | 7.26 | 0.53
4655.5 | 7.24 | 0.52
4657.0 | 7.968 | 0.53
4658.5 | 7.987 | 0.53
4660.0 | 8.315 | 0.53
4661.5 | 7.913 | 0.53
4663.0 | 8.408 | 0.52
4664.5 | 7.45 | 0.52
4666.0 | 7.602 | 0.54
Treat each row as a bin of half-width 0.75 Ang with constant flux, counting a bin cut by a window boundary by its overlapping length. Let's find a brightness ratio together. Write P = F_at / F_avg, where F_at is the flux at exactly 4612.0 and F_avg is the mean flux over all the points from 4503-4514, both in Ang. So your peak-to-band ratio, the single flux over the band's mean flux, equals 0.96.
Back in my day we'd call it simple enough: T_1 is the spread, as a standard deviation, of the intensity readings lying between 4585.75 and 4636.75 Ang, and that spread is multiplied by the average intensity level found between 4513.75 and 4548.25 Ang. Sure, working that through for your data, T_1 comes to 5.6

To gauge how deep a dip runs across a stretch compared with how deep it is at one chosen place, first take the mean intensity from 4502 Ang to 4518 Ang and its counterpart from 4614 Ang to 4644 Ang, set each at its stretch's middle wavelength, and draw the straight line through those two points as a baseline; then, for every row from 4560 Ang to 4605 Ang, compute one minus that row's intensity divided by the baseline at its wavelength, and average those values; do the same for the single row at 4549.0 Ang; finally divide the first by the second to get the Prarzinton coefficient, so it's 1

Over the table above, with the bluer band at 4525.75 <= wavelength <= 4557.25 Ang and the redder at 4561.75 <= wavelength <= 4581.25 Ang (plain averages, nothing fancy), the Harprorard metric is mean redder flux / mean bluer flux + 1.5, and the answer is 2.54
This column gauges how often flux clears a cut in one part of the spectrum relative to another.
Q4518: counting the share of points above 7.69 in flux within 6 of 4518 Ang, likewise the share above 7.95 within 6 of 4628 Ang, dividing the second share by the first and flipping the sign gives -2.3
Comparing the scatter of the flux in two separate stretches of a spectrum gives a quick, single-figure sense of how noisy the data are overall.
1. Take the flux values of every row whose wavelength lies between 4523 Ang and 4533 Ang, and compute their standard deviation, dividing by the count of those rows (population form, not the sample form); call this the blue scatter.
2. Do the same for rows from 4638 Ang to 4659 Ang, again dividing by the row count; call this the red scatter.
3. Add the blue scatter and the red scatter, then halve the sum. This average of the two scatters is 0.54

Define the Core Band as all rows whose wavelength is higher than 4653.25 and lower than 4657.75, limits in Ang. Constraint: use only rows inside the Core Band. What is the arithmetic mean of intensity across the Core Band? 7.49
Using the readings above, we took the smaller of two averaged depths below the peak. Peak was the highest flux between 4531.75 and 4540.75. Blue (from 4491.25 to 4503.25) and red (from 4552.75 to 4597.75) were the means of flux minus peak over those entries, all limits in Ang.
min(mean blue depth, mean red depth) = -0.8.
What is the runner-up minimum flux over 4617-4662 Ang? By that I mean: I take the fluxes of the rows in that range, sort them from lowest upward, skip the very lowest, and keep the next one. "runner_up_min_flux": 6.943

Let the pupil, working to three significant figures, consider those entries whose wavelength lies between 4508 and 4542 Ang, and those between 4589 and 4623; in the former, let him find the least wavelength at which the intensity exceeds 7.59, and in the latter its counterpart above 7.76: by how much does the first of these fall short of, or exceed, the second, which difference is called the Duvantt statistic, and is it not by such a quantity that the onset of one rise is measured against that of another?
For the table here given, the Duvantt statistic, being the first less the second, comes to -84.0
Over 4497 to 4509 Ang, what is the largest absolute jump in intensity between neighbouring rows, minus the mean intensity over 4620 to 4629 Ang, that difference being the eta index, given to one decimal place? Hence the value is -7.1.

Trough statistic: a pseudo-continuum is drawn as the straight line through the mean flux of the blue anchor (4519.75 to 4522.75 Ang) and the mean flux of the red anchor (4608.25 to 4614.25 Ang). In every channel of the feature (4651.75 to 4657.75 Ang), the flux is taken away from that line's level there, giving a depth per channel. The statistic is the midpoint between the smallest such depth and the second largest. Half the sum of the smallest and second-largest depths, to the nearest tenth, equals 1.2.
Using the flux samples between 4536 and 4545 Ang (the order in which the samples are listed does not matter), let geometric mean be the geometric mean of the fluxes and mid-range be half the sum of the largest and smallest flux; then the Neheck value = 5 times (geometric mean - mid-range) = -0.39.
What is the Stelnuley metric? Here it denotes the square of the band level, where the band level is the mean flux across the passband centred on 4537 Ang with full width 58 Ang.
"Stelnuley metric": 56.6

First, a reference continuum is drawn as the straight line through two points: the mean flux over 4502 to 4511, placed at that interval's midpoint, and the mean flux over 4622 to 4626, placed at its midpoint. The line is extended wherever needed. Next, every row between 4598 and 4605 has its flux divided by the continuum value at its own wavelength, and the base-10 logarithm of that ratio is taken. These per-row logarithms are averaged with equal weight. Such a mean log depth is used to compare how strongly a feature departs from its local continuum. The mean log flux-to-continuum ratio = -0.054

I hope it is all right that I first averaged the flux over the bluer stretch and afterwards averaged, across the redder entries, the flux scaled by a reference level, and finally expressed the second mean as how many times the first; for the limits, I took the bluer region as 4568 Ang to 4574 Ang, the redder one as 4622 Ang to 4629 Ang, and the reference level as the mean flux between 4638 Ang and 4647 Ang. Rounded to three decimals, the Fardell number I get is 0.140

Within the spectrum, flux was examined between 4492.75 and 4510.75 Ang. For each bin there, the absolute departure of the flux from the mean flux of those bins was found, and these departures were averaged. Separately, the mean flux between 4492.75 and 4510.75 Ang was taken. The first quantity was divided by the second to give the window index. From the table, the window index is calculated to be 0.065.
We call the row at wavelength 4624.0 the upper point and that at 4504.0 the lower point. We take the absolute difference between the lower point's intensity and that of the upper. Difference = 1.1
